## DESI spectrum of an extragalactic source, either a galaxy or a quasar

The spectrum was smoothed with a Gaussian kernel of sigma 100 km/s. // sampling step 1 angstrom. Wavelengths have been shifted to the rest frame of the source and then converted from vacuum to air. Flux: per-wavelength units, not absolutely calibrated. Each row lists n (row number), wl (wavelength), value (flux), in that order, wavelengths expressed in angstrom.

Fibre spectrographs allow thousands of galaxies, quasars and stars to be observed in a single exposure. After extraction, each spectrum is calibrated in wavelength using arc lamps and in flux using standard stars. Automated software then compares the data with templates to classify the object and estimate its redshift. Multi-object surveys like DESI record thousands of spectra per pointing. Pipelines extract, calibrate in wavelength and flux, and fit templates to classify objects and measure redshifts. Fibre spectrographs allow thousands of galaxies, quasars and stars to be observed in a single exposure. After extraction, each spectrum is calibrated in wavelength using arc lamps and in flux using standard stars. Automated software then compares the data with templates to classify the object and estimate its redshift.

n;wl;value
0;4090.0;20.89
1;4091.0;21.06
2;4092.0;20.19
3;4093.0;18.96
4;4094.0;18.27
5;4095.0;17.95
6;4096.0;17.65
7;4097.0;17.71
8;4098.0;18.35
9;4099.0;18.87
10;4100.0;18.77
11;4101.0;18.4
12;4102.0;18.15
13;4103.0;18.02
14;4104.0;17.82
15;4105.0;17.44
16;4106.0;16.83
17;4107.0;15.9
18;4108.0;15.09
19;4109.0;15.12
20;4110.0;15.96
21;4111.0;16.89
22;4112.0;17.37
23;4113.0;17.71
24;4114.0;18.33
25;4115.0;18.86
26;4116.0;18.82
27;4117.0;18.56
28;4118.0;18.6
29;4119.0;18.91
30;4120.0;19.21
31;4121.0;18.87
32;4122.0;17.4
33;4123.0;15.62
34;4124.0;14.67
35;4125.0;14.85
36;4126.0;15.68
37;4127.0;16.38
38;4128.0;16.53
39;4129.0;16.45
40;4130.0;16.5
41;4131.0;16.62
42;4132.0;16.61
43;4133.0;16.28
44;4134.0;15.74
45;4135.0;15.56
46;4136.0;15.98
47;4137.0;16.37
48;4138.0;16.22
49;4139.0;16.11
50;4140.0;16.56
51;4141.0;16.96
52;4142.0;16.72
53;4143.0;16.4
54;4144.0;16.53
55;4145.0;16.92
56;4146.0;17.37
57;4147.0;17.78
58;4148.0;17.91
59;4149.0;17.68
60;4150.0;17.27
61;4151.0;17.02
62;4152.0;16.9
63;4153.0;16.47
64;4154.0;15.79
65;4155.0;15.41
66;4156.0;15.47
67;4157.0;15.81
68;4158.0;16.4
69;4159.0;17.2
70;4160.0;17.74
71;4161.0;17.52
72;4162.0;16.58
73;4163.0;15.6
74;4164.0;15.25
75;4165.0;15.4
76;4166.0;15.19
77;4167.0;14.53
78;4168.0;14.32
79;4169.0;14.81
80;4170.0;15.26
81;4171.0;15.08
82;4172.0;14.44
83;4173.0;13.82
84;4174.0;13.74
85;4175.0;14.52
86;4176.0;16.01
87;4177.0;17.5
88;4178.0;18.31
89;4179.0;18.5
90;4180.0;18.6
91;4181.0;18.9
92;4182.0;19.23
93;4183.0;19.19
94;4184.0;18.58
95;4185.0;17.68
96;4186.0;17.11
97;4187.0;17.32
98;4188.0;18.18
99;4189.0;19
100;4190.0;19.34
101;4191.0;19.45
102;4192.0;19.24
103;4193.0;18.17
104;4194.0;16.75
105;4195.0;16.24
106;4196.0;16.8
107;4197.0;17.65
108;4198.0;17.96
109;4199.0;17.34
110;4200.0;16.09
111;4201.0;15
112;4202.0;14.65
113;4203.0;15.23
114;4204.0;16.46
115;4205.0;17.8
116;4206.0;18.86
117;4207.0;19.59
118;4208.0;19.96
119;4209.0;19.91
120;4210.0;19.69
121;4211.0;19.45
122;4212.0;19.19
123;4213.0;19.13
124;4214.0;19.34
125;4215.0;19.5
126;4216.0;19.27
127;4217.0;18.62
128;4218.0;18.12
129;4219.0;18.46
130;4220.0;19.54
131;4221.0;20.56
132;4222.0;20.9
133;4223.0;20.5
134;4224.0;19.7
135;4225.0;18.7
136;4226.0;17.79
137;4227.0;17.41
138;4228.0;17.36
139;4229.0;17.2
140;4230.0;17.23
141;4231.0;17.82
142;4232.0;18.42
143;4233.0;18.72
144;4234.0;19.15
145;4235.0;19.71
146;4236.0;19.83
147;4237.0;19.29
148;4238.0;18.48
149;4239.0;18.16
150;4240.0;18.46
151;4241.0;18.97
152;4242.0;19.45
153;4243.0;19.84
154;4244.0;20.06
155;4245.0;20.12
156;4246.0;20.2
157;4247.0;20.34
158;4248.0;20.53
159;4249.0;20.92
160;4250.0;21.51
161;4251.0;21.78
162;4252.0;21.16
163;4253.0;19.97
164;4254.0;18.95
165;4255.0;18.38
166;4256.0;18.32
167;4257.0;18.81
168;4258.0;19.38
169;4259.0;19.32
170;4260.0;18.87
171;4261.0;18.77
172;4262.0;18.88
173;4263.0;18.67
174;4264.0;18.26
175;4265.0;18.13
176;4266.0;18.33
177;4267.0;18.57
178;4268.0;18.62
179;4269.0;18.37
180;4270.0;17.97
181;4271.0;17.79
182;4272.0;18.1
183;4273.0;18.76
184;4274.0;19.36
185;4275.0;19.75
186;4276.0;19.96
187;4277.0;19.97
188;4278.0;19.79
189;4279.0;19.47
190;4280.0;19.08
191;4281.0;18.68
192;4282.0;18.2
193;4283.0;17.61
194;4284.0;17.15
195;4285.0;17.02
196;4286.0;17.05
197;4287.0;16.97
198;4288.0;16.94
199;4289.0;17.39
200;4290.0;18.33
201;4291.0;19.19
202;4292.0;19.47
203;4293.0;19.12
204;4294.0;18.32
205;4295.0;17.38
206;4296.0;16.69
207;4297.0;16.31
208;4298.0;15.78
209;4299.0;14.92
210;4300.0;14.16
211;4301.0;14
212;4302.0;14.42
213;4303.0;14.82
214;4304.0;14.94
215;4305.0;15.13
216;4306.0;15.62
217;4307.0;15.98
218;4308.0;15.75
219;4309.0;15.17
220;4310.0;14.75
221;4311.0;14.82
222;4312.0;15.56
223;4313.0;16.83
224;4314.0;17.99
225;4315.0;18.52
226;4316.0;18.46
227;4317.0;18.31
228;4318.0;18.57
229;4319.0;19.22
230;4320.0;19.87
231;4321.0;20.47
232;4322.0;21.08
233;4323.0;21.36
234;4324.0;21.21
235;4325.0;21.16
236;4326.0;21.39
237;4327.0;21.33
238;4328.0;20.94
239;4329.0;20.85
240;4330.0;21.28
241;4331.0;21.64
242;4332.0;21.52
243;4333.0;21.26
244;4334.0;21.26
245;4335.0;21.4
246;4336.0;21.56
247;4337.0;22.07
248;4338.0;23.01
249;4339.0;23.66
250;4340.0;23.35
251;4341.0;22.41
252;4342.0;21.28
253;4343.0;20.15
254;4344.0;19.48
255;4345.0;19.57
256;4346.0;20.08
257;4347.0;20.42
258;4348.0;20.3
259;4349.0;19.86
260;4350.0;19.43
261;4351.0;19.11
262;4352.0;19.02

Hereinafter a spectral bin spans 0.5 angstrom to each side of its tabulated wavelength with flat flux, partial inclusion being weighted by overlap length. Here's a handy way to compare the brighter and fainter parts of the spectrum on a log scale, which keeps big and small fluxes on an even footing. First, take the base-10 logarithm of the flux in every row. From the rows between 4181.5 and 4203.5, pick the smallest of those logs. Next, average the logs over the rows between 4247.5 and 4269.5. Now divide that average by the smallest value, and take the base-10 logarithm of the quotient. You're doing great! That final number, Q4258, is 0.042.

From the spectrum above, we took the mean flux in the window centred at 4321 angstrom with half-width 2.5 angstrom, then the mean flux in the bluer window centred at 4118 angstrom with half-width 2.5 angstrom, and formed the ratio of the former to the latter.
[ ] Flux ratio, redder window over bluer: 1.08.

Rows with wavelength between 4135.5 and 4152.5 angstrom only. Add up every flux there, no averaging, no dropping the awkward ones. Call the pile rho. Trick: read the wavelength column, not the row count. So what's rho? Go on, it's 287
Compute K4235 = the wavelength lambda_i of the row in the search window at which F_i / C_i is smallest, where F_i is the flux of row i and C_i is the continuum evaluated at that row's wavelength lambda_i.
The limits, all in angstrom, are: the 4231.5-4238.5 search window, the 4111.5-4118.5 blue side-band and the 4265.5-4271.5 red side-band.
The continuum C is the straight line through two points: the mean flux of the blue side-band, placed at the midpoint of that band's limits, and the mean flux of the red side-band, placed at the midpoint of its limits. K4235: 4232.0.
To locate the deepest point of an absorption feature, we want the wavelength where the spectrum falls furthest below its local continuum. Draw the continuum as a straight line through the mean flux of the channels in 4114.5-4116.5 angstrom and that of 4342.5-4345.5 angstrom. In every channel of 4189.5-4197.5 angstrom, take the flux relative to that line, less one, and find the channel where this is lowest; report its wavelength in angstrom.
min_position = 4195.0 angstrom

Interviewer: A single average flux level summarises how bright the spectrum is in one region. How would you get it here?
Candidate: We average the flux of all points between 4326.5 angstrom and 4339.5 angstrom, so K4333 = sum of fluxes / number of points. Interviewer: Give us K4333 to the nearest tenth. 21.7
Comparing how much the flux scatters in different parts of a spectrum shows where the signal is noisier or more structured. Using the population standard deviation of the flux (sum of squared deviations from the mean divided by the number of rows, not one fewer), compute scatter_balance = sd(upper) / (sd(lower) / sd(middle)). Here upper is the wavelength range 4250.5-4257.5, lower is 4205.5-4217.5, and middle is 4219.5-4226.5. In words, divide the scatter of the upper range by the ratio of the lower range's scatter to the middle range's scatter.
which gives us 3.5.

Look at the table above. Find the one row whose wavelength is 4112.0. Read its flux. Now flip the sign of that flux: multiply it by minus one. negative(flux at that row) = -17.4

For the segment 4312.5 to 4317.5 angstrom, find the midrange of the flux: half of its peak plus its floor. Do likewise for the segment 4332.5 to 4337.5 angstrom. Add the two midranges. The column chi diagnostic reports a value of 39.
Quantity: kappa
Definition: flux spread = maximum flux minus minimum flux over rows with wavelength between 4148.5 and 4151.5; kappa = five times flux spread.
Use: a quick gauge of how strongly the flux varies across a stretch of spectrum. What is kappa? 3.3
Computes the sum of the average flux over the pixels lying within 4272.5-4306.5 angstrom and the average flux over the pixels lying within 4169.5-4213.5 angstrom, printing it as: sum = 34.9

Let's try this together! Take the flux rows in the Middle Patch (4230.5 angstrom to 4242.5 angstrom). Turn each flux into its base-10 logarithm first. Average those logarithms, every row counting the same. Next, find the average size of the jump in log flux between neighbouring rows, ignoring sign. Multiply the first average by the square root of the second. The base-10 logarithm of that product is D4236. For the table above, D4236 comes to -0.886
